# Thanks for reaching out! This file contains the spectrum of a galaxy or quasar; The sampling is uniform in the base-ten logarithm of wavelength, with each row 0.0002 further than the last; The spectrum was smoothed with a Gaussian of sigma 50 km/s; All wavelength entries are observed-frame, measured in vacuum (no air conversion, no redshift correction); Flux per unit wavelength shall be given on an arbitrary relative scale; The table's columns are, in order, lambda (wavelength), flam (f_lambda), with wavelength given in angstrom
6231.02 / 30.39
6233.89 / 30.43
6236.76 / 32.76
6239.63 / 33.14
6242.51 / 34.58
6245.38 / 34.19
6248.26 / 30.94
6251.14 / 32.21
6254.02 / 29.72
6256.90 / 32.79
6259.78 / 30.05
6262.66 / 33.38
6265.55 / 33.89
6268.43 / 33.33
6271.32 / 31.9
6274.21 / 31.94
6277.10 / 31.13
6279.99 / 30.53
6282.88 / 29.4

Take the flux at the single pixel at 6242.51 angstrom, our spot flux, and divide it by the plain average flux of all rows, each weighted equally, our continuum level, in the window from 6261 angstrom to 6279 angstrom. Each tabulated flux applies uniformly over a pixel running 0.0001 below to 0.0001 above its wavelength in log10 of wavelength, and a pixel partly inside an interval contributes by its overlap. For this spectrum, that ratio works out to 1.06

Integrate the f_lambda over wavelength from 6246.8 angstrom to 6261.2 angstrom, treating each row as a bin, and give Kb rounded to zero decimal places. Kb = 448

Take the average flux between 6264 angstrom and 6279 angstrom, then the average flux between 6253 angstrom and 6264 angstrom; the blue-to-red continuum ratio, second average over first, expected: 0.97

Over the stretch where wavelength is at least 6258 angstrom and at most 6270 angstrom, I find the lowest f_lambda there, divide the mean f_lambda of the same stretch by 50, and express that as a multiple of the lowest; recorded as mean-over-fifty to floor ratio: 0.0217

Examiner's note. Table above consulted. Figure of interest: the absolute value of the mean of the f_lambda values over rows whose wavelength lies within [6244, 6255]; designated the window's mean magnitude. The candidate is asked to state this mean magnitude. 31.8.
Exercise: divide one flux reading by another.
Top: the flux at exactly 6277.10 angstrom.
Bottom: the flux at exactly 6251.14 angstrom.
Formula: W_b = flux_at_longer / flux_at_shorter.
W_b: 0.97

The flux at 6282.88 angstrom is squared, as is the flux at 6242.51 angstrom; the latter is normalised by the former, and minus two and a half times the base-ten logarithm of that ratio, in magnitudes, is -0.35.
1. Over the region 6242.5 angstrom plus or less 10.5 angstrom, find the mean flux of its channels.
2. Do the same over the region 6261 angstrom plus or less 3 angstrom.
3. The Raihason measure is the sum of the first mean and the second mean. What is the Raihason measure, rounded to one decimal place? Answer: 64.3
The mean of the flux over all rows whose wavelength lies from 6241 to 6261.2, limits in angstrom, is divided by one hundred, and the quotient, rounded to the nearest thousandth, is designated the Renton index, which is 0.321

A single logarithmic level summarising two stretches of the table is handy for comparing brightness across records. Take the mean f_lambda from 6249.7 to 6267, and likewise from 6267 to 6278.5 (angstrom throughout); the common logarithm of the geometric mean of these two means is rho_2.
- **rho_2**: 1.506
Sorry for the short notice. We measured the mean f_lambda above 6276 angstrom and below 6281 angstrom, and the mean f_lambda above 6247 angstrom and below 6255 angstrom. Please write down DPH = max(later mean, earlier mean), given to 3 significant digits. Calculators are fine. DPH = 31.0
